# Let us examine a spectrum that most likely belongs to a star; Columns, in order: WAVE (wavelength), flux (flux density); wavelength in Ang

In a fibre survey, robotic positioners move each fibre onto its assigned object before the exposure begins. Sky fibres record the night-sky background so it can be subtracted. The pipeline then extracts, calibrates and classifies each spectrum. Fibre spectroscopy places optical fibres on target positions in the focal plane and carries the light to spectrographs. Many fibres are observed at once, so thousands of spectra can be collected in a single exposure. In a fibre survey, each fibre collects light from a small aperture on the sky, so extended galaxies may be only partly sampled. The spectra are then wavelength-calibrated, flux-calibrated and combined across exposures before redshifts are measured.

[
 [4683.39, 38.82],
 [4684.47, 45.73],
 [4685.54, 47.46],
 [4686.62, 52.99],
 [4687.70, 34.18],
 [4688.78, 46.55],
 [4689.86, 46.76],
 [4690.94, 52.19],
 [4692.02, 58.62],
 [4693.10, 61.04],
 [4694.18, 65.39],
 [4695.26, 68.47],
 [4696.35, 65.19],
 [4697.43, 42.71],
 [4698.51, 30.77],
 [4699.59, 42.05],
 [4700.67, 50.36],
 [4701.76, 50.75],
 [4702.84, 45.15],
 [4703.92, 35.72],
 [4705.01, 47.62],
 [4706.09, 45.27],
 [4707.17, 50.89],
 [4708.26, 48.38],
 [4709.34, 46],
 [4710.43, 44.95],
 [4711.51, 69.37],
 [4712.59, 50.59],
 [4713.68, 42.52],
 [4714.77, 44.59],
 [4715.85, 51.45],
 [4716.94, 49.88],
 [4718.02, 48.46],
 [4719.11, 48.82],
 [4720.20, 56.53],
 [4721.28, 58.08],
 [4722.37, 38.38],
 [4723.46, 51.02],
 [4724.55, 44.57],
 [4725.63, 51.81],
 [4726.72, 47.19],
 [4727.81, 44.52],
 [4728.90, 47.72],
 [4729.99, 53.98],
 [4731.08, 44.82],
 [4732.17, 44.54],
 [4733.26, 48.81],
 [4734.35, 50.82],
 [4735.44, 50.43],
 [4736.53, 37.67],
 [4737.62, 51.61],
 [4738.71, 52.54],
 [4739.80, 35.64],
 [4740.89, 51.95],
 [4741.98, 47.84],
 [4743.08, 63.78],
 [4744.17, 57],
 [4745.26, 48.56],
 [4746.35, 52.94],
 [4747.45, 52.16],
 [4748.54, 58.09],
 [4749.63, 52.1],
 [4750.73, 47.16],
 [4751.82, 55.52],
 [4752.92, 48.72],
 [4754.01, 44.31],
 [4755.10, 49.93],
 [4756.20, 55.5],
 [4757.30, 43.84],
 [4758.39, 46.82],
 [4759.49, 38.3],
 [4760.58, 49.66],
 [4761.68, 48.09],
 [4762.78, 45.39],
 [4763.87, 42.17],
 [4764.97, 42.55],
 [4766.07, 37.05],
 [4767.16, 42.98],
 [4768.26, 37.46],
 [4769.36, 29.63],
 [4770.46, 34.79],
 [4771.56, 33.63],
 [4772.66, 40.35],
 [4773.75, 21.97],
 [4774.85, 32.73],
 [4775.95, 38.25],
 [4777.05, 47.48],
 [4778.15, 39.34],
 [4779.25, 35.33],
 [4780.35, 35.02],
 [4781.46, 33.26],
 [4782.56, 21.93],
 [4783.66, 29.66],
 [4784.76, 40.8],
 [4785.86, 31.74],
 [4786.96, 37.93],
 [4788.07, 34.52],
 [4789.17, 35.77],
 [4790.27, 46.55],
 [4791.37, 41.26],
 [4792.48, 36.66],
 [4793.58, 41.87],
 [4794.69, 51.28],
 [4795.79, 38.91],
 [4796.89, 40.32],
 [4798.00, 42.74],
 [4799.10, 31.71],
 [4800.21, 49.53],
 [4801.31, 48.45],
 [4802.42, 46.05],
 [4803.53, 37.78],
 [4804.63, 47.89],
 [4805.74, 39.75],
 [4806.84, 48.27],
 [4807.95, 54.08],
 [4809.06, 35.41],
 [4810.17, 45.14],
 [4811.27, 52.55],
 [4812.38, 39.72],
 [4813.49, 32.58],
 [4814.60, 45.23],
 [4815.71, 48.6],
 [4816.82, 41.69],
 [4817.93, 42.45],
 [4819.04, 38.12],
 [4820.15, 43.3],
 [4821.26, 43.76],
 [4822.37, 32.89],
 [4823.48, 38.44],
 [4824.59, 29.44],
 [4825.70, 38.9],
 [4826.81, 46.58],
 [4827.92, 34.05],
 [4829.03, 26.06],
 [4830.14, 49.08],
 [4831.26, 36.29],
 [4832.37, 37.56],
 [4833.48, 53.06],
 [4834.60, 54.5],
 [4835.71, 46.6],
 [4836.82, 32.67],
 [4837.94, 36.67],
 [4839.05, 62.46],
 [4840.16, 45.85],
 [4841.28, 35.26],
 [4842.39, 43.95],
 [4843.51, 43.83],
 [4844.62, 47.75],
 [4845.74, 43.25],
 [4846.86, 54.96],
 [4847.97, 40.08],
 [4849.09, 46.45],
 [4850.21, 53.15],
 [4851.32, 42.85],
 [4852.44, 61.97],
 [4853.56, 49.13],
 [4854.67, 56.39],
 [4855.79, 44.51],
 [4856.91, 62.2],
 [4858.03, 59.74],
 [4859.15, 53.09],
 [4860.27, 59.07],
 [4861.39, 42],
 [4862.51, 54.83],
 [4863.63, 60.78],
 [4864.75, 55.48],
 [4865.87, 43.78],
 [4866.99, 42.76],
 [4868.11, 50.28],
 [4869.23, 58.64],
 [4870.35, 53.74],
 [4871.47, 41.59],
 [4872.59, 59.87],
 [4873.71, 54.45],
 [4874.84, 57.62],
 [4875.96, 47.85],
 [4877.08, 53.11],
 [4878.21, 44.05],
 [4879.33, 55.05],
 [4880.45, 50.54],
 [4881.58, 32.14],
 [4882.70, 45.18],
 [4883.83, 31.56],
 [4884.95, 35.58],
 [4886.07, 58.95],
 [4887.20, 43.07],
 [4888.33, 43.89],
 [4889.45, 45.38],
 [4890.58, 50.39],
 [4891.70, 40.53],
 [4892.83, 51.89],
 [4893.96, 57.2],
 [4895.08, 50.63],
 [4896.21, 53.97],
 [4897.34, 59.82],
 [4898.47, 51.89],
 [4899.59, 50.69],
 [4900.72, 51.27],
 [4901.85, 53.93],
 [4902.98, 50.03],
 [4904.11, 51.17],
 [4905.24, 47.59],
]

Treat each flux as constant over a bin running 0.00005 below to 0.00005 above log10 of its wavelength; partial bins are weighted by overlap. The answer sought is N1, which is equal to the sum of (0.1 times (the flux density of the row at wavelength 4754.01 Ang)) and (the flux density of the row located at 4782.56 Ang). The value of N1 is 26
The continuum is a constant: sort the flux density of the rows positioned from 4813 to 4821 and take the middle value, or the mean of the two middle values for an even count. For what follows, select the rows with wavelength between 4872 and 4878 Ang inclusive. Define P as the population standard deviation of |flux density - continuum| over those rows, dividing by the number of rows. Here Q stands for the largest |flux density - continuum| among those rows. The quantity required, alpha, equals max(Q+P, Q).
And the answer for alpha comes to 22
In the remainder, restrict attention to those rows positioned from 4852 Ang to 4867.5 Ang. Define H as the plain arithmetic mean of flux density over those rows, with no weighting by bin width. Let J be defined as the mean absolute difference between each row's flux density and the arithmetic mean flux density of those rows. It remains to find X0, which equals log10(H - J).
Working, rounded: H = 53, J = 6.3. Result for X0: 1.67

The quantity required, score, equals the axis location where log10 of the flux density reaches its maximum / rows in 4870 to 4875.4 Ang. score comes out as 4872.59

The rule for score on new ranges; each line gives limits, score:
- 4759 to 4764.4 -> 4760.58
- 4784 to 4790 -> 4784.76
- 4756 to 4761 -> 4756.20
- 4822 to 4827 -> 4826.81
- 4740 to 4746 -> 4743.08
